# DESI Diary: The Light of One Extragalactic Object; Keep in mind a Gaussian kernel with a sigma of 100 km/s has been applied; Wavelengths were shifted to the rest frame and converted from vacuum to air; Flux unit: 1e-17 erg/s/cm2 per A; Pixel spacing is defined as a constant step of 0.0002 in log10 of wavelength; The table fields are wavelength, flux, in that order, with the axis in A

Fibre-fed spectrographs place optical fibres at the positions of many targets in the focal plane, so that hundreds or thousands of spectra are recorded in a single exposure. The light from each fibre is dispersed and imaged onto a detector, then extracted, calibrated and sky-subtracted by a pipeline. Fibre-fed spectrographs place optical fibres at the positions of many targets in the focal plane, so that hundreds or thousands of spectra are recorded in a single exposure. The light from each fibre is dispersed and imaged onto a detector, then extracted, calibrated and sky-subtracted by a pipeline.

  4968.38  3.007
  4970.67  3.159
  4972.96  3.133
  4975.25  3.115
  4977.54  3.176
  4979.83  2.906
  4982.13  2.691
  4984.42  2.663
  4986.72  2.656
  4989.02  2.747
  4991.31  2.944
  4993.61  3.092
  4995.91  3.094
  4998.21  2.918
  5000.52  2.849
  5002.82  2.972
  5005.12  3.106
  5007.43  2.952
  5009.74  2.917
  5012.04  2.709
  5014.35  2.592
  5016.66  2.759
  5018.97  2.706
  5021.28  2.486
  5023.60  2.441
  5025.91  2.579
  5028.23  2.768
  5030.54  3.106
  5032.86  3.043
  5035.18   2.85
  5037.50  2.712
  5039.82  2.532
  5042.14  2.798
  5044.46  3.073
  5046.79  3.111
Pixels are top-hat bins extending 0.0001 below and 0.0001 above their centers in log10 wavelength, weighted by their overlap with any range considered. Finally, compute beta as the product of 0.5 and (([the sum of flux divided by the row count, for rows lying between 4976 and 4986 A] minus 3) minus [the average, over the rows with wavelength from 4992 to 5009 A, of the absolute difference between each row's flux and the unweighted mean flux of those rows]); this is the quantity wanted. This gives -0.11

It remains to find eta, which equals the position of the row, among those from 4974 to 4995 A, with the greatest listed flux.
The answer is 4977.54 A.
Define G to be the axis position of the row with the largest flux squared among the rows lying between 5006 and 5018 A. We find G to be 5007.43 A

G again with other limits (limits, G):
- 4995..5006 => 5005.12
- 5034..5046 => 5044.46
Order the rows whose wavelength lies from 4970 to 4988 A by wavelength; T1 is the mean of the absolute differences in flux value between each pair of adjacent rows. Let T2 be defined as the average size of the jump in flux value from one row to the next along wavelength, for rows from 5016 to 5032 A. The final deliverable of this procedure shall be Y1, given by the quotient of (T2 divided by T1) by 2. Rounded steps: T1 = 0.09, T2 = 0.164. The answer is 0.9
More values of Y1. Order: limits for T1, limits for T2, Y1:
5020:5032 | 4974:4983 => 0.5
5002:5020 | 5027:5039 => 0.7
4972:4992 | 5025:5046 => 0.9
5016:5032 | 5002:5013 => 0.4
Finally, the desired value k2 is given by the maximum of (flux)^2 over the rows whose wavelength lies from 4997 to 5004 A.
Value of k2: 8.8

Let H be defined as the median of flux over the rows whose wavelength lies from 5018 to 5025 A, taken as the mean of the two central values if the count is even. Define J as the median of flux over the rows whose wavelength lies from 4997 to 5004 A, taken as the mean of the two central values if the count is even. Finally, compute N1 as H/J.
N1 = 0.85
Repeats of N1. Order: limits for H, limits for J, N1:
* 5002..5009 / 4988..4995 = 1.01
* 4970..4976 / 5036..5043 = 1.16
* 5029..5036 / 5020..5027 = 1.22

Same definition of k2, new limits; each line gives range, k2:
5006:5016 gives 8.7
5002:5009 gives 9.6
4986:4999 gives 9.6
